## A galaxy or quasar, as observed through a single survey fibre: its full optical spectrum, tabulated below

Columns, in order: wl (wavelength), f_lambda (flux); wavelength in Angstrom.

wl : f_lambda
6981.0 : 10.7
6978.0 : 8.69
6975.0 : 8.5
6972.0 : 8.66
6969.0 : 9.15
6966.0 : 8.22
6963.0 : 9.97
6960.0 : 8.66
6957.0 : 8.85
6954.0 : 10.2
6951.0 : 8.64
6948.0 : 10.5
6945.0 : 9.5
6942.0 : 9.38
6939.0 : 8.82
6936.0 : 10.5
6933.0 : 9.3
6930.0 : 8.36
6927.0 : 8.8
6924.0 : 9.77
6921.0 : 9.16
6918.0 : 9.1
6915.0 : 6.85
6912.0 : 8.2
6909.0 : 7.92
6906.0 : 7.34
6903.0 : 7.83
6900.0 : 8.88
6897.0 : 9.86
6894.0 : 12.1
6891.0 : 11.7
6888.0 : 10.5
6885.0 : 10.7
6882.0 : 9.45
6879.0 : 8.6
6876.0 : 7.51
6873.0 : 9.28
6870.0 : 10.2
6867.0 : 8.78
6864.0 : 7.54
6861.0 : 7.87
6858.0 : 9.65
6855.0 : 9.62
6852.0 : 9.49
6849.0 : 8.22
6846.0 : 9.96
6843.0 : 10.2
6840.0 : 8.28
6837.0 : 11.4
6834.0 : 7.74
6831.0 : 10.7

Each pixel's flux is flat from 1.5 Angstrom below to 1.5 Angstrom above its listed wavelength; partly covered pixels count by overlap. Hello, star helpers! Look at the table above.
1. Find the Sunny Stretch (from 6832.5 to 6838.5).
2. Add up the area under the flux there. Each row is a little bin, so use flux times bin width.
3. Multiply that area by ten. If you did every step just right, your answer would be 574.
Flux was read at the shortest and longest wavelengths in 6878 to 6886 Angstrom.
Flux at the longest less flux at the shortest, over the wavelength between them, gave 0.35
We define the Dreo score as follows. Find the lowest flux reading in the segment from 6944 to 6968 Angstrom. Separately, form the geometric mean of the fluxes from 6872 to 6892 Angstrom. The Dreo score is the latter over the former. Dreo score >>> 1.17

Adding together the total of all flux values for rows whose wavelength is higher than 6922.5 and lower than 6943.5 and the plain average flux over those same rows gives 74.2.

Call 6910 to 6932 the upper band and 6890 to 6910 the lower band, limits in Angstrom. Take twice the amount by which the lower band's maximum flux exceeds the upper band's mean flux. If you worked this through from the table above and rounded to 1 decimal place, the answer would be 7.0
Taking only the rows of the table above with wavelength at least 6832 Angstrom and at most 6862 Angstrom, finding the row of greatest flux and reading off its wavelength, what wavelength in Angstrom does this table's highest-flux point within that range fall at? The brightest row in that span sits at 6837.0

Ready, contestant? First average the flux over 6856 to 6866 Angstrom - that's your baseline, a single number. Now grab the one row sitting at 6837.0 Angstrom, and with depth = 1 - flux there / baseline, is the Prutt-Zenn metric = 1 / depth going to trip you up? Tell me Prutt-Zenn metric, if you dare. -3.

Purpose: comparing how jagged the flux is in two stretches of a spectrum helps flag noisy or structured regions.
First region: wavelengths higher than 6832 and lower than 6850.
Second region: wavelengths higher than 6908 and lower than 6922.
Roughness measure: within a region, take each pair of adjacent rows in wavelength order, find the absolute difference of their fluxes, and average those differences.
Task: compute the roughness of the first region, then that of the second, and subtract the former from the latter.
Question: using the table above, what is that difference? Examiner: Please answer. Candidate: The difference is -1.2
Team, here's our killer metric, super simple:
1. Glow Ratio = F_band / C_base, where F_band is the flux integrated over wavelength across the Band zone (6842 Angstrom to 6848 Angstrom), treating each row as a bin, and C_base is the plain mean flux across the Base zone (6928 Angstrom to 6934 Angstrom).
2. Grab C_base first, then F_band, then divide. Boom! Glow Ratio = 6.8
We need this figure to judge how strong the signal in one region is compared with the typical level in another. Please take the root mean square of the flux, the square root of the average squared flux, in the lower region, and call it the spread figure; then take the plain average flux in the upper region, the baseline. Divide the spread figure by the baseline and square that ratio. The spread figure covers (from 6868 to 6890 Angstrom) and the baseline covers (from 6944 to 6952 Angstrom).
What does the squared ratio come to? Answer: 1.0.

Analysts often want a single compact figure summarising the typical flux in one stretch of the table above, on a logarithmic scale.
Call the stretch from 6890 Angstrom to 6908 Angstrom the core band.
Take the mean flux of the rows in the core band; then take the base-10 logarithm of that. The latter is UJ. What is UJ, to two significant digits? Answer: 0.98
